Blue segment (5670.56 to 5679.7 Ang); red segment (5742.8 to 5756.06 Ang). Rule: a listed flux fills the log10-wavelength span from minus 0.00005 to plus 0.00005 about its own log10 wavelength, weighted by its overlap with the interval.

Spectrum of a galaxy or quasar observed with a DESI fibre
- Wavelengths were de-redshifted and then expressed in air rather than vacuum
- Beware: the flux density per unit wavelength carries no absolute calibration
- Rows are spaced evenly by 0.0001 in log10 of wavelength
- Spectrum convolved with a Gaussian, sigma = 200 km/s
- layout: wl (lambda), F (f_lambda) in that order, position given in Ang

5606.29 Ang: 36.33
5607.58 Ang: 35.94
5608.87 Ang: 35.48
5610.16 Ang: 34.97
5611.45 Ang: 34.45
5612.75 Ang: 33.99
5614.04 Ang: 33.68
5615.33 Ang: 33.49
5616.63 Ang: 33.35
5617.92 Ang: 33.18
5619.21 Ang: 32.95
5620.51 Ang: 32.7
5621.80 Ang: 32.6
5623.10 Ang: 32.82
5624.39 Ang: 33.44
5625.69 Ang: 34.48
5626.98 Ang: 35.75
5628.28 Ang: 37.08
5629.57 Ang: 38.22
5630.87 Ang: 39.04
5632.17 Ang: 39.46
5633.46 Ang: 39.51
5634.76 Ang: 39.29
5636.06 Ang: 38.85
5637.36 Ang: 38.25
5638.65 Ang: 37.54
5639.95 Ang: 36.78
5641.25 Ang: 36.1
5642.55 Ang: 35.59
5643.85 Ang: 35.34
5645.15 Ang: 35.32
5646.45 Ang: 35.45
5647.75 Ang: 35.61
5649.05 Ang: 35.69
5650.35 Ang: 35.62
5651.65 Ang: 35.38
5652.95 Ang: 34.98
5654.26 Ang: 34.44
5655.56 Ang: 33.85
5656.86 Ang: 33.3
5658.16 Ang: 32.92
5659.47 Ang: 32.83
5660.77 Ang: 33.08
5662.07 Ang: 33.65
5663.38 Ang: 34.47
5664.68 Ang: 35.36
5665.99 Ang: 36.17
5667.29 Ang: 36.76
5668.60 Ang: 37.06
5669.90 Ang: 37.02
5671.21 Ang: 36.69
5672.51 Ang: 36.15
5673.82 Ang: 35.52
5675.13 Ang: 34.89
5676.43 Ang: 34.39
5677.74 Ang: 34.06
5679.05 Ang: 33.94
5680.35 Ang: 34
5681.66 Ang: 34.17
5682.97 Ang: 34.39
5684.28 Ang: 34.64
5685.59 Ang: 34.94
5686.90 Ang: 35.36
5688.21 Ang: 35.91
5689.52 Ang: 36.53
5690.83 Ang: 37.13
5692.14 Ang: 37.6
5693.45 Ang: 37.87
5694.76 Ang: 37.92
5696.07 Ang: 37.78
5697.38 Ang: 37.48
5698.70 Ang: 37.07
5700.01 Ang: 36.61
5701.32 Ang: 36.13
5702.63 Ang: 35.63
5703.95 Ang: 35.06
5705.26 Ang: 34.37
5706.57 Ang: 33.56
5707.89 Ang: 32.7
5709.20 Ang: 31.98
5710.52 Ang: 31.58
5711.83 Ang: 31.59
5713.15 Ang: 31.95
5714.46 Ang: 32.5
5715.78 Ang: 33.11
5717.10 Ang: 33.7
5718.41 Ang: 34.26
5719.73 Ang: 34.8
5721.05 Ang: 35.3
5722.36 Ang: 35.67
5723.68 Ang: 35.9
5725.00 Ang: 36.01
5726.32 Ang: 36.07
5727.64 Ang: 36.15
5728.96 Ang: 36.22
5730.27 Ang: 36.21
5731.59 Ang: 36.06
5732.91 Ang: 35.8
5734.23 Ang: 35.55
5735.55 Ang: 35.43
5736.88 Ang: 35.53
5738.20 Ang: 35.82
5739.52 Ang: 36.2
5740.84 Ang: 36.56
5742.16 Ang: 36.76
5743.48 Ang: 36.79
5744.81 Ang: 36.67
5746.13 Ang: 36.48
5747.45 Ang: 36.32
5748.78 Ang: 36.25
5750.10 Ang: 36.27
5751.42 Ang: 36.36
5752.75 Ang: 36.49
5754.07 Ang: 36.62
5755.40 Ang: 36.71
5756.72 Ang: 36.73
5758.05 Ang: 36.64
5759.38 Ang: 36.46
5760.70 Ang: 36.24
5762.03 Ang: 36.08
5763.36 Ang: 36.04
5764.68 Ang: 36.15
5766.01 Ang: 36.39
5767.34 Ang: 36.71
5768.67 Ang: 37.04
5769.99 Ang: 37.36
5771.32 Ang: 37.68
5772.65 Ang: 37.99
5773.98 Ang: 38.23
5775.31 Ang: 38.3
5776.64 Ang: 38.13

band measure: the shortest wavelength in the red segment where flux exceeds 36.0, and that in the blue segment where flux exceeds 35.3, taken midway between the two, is 5707.3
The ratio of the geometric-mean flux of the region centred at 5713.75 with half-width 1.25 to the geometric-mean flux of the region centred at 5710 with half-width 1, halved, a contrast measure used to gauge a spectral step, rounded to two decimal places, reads 0.51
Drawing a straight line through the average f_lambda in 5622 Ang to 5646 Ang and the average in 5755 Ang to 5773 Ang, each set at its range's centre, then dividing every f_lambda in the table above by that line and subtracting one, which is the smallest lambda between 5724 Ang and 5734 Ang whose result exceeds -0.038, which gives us 5725.00 Ang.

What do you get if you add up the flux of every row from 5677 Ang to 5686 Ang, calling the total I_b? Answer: 240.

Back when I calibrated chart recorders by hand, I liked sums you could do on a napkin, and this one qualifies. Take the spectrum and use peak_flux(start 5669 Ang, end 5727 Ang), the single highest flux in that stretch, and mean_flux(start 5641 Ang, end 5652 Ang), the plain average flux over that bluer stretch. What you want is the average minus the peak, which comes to -2.4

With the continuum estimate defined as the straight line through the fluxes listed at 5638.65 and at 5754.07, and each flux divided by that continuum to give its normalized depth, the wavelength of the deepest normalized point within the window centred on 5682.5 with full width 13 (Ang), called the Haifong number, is 5679.05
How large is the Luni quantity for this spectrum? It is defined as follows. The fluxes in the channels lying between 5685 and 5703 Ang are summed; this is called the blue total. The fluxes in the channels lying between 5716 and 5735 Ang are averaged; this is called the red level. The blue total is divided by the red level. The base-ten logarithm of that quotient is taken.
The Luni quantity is 1.16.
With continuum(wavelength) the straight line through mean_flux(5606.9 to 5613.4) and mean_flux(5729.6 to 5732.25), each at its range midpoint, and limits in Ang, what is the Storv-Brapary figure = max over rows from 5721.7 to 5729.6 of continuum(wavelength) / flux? 1.01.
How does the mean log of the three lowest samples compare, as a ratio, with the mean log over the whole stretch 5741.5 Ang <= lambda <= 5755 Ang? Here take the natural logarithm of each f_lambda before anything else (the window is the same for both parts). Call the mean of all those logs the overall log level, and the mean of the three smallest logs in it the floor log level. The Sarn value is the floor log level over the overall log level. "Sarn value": 0.998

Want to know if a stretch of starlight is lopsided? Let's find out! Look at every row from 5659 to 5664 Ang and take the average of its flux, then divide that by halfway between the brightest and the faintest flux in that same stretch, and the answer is 0.996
